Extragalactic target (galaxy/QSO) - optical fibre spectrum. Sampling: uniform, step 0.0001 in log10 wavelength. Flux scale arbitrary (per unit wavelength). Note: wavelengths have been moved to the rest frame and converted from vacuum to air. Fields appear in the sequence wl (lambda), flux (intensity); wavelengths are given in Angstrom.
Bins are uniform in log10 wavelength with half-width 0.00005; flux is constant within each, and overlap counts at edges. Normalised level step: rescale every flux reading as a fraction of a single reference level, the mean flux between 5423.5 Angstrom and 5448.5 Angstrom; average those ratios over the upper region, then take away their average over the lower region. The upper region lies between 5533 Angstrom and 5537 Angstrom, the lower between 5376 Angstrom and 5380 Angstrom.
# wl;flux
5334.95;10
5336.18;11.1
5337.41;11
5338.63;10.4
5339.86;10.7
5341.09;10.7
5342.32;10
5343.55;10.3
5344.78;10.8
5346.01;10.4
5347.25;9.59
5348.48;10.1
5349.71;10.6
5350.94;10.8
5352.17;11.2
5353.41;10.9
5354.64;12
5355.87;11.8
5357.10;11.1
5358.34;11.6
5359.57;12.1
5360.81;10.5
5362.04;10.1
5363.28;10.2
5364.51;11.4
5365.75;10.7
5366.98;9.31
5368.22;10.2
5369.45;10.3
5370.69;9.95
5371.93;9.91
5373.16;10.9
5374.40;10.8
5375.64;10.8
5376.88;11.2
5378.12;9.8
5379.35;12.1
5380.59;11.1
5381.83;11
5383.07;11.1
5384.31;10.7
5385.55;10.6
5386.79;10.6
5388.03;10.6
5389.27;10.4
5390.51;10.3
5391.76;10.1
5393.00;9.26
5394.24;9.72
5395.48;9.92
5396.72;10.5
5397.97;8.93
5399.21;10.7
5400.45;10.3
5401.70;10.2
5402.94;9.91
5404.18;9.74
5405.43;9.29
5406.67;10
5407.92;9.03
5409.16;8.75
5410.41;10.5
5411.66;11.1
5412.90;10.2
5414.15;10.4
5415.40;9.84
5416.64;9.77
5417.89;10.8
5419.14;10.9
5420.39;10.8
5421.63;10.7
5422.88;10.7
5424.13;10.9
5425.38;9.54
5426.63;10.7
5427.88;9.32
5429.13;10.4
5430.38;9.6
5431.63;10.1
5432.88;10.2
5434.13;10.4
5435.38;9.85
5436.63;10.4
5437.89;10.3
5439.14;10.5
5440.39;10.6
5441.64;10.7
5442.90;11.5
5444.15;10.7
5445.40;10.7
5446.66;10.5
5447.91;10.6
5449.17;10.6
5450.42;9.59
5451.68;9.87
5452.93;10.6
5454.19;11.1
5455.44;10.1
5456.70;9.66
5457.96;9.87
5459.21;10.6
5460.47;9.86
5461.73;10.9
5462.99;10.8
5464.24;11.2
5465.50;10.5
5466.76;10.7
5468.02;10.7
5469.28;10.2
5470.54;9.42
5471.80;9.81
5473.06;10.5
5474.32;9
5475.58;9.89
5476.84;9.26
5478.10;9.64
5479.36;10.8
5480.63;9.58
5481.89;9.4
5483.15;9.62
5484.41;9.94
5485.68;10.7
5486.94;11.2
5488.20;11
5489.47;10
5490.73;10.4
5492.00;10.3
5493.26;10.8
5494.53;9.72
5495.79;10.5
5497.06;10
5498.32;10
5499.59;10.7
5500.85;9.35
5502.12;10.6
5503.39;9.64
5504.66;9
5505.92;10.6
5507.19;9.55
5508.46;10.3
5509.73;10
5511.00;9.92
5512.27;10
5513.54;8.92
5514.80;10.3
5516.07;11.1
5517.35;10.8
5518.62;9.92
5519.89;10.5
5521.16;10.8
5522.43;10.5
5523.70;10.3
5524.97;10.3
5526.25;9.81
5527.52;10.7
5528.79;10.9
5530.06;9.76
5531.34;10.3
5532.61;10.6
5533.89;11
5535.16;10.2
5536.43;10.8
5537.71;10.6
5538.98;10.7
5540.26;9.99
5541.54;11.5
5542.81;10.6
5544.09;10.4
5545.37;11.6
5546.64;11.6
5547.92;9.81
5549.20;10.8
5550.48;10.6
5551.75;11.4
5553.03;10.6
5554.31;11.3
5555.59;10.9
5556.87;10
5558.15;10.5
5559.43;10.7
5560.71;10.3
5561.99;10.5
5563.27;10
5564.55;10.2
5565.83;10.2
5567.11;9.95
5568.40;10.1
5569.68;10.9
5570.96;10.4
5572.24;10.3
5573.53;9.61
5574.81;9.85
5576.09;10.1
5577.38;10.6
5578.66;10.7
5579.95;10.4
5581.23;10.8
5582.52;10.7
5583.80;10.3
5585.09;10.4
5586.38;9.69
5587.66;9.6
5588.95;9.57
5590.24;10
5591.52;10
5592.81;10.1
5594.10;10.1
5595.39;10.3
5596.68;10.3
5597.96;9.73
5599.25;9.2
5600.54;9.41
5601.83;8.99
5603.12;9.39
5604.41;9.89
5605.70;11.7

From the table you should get -0.035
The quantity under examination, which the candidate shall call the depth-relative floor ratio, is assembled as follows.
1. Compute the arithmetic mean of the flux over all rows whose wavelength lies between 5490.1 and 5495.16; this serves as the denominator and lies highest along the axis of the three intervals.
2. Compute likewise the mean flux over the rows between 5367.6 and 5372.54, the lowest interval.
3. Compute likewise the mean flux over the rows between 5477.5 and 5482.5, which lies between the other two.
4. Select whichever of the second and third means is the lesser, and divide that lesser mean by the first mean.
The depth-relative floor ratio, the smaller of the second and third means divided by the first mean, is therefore 0.96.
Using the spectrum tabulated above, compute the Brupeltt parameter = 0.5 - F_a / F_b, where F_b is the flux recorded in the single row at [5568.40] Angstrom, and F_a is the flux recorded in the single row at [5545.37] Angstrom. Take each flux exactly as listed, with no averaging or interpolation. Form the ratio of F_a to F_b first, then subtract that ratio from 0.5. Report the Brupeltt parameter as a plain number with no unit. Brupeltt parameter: -0.65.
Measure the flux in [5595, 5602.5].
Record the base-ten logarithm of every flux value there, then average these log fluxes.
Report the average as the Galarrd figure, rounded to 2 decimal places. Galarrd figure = 0.98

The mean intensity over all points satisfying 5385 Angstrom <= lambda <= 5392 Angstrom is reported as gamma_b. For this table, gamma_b 10.4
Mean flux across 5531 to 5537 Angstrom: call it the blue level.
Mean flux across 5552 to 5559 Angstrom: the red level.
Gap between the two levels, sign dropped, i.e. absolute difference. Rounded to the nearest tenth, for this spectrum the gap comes 0.1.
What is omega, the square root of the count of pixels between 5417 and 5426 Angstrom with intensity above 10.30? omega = 2.45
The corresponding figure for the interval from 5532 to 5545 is 2.83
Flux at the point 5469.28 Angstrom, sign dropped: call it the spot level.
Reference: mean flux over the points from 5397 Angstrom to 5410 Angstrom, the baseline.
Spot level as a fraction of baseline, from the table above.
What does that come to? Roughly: 1.05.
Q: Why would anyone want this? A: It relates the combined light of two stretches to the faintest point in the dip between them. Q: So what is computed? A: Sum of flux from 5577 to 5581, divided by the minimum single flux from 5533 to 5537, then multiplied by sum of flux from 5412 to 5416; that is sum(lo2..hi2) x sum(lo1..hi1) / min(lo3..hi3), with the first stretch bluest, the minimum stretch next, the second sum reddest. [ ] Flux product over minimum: 95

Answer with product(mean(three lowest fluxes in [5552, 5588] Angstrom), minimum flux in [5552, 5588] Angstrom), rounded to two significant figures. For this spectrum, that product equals 92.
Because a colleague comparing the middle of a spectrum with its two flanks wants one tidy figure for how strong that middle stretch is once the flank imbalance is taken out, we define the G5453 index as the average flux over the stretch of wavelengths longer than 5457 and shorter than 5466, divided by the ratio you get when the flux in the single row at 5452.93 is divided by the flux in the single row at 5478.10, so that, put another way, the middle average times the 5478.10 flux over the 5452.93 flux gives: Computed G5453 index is 9.6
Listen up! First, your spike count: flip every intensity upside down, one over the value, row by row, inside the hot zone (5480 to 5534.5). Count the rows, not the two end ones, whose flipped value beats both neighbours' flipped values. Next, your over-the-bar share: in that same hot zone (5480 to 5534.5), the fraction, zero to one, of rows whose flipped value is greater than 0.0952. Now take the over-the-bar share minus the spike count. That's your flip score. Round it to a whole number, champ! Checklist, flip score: -11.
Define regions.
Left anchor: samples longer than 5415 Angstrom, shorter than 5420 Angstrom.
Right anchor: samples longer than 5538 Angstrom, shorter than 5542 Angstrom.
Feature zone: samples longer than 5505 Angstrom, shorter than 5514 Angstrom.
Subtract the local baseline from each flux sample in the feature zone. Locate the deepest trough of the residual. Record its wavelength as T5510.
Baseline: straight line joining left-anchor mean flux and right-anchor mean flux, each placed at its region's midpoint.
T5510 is 5513.54 Angstrom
